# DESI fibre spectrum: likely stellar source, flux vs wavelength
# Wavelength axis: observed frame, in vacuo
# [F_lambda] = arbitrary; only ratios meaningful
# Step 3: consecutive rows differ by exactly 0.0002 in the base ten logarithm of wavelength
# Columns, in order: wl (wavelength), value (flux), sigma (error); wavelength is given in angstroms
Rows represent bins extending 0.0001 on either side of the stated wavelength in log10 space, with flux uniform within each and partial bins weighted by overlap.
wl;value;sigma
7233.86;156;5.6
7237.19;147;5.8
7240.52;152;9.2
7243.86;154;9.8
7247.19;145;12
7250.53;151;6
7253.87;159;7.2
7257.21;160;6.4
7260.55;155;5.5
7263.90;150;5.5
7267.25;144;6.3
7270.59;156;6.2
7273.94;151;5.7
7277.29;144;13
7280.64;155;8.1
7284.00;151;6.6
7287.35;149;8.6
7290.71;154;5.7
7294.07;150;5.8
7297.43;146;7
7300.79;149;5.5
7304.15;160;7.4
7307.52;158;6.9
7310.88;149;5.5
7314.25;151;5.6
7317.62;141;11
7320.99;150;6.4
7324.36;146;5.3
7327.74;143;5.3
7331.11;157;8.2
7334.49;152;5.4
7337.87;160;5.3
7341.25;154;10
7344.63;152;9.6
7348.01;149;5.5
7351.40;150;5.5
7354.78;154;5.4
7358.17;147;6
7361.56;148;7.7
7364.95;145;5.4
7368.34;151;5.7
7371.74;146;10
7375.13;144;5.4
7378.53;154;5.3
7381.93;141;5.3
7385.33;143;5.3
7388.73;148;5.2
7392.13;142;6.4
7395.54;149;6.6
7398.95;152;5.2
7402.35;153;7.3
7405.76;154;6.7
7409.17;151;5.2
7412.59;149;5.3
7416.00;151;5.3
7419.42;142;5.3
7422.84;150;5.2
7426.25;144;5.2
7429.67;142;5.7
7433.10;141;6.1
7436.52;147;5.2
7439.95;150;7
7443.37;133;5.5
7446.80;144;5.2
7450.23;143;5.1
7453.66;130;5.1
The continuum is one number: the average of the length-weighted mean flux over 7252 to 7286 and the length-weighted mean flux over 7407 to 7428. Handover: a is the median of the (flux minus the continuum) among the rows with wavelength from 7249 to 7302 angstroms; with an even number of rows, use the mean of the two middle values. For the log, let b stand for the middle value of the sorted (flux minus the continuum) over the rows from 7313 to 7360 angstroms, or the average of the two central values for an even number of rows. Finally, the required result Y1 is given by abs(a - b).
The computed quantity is 0.5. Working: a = 1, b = 0.3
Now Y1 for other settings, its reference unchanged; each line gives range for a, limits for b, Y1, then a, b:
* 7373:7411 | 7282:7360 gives 1.0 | -1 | -0.2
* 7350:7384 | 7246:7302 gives 3.5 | -3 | 0.8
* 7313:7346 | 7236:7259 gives 0.5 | 1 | 1.8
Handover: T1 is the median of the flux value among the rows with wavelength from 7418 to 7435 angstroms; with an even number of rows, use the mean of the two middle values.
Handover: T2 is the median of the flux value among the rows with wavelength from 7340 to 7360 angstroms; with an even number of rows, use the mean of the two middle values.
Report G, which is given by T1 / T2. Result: 0.94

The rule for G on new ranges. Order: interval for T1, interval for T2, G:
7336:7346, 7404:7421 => 1.02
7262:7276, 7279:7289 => 1.00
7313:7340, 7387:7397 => 1.02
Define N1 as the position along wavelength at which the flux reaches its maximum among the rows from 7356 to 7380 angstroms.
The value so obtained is 7378.53 angstroms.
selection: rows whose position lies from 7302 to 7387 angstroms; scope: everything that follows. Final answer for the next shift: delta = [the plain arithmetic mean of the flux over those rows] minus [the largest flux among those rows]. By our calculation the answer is -10.2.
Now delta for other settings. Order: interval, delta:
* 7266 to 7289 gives -6.0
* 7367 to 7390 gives -7.3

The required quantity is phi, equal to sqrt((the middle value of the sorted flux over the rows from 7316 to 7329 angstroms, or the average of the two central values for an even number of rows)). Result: 12.0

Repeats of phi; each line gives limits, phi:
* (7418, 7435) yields 11.9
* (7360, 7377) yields 12.1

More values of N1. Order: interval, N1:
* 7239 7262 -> 7257.21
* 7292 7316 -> 7304.15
